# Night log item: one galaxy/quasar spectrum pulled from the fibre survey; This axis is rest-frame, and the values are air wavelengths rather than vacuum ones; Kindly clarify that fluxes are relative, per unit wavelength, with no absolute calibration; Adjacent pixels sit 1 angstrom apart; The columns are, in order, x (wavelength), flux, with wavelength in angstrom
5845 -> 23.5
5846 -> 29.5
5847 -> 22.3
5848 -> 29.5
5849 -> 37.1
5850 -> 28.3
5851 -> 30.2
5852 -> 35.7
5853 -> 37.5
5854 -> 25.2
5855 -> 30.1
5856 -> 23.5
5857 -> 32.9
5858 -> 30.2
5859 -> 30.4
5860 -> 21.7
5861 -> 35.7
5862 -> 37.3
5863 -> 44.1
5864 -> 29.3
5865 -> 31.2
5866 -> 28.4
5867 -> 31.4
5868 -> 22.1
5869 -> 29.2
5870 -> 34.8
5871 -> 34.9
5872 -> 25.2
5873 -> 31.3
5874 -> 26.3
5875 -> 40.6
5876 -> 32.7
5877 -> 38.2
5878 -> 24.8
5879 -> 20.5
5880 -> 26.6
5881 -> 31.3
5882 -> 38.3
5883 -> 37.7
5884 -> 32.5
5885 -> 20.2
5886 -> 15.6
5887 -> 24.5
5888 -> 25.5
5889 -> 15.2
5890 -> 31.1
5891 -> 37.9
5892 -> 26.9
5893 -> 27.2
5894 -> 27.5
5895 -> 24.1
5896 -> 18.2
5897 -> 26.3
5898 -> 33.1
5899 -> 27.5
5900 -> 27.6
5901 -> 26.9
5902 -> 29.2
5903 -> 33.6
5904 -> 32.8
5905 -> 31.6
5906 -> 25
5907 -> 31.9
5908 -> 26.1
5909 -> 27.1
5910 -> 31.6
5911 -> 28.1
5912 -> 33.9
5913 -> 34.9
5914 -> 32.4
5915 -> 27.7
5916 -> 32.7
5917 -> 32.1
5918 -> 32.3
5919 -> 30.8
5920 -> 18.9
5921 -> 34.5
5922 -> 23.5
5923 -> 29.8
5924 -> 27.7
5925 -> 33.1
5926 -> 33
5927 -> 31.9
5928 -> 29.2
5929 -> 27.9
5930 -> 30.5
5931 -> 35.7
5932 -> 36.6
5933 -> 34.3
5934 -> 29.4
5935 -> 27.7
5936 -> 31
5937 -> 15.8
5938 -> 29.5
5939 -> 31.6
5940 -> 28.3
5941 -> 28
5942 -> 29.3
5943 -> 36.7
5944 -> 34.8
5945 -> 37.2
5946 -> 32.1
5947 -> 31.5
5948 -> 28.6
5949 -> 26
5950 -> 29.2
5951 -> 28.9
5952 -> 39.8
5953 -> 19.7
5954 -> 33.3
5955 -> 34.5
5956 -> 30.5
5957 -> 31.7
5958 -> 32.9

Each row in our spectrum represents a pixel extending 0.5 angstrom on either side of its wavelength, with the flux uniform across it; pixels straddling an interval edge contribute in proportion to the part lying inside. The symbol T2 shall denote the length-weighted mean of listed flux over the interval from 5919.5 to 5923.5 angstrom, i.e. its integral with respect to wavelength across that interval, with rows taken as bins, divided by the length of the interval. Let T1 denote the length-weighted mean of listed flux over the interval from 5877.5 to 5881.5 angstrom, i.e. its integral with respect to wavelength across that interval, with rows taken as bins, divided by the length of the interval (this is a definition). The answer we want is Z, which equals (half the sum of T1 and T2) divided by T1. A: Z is 1.02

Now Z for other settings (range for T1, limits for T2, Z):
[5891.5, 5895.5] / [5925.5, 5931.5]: 1.09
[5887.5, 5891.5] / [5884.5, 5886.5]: 0.83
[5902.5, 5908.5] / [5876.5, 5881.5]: 0.97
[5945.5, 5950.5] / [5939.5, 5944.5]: 1.03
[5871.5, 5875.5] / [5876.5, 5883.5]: 1.00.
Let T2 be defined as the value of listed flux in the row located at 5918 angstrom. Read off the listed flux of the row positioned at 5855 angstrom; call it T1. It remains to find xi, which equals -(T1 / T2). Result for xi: -0.9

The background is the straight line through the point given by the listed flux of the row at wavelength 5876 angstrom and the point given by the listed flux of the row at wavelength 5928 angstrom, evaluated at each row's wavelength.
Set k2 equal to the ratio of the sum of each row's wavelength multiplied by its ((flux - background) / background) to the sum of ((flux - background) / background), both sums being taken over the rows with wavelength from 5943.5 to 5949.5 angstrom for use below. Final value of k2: 5945.0 angstrom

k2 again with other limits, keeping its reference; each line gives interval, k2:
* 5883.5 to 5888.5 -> 5886.2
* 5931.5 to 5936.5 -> 5932.9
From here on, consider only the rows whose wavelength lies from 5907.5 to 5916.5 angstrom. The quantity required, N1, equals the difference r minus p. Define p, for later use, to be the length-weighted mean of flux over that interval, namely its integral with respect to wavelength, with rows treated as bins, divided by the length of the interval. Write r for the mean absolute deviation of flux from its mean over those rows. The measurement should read -27.6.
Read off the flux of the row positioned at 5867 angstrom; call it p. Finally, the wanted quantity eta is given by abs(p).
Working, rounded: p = 31.4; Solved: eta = 31.4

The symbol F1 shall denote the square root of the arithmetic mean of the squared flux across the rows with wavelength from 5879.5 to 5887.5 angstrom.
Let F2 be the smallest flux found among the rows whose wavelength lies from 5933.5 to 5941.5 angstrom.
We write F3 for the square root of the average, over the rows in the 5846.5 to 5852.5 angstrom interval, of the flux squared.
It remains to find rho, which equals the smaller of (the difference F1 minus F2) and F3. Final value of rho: 14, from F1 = 29.3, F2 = 15.8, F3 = 30.9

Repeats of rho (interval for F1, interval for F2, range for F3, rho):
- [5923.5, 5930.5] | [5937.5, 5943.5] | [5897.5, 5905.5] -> 3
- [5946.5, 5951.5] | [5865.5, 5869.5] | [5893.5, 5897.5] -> 7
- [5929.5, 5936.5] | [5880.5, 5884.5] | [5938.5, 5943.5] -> 1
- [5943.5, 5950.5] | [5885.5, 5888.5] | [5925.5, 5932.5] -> 16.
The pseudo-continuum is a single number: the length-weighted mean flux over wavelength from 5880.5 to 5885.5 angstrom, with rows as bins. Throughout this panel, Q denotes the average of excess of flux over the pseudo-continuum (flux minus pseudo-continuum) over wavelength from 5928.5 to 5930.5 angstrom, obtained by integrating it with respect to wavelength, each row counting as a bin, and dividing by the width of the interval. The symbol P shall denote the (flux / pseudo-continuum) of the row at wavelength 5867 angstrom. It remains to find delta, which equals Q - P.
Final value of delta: -3.8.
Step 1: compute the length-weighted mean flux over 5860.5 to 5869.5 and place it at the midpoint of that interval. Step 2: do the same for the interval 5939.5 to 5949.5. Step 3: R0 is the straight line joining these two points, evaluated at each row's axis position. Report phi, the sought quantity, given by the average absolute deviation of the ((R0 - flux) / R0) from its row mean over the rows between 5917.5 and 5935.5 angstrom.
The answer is 0.10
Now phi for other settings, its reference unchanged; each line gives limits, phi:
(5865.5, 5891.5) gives 0.18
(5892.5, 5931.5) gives 0.10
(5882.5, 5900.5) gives 0.15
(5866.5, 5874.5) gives 0.12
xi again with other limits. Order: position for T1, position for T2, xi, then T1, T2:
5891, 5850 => -1.3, 37.9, 28.3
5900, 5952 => -0.7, 27.6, 39.8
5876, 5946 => -1.0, 32.7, 32.1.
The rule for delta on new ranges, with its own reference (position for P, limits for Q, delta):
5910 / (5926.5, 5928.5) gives -2.4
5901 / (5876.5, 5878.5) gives -1.3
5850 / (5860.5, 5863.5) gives 6.1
